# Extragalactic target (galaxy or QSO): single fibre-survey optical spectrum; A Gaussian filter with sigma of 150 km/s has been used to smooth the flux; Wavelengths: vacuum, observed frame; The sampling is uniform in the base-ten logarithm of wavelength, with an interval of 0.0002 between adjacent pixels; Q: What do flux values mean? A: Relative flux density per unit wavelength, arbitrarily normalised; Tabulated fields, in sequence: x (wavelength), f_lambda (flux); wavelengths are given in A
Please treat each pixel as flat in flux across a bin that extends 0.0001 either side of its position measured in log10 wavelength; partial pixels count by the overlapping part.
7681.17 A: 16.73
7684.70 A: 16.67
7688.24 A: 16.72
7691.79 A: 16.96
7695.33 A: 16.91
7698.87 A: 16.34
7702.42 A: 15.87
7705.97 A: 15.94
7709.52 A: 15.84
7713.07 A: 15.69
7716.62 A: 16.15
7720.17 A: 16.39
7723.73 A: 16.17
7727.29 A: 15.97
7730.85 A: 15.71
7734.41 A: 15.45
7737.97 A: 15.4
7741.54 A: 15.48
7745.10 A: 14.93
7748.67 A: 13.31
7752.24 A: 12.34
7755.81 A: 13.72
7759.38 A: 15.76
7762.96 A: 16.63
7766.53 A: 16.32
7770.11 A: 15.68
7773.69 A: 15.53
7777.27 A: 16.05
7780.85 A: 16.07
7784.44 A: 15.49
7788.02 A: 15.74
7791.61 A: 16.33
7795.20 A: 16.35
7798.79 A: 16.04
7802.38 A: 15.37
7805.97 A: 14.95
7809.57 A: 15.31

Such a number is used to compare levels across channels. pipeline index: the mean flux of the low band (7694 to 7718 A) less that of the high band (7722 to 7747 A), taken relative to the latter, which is 0.033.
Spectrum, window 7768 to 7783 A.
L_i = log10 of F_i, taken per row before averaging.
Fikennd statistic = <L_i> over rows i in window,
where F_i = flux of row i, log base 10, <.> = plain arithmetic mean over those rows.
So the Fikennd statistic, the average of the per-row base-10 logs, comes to 1.20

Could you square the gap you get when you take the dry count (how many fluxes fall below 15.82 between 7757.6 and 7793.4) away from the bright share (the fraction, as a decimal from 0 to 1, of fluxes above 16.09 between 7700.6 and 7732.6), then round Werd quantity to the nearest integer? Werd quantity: 22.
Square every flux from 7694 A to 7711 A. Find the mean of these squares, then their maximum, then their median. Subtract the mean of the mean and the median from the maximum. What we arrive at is 28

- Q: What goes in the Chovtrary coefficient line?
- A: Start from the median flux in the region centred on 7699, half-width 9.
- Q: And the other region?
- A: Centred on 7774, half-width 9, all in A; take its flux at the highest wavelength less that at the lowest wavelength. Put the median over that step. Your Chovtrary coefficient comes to -65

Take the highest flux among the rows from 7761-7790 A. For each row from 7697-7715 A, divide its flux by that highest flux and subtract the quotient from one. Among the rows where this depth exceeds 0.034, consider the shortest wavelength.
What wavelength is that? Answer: 7702.42 A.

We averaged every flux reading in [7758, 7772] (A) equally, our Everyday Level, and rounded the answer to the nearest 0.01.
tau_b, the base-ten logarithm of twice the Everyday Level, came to 1.51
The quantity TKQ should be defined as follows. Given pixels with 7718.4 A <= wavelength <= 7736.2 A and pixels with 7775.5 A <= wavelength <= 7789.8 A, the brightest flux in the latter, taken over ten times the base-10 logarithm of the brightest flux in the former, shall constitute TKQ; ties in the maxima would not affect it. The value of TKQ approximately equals 1.32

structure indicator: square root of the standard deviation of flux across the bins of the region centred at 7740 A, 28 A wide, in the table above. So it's 1.1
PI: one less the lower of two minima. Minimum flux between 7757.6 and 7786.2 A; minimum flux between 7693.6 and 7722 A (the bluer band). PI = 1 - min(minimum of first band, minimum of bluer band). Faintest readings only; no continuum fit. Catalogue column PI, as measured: -14.5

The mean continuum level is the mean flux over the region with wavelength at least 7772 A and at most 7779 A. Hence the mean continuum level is 15.8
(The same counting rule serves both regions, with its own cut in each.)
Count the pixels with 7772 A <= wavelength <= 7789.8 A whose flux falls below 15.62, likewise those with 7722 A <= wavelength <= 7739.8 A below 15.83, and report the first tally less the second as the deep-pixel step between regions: -1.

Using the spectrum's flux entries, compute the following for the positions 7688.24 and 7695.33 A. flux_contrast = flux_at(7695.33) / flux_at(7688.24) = 1.01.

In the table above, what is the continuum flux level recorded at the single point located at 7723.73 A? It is 16.17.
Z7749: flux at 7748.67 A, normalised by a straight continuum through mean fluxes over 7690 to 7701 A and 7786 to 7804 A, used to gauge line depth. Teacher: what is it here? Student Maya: 0.82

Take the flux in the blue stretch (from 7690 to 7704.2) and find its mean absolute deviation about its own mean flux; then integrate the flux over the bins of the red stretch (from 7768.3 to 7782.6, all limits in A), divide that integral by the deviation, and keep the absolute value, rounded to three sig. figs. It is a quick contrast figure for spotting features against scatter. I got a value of 546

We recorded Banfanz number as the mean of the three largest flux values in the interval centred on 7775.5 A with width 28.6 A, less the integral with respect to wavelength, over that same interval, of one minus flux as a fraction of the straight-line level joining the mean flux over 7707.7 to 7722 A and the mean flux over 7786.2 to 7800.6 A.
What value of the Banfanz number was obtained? 16.1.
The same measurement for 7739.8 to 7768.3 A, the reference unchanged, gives 14.0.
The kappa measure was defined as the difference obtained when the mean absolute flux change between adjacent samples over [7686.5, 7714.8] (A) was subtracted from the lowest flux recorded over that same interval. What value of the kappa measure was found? 15.5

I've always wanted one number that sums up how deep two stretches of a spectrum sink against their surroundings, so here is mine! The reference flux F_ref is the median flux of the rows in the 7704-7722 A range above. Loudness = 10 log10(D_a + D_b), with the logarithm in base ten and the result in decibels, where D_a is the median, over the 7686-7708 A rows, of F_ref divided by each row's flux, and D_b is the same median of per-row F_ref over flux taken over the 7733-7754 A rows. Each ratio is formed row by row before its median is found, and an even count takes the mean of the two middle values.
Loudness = 3.04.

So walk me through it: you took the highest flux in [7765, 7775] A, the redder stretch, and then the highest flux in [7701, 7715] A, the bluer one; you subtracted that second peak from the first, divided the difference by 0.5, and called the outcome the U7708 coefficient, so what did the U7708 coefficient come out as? 0.8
